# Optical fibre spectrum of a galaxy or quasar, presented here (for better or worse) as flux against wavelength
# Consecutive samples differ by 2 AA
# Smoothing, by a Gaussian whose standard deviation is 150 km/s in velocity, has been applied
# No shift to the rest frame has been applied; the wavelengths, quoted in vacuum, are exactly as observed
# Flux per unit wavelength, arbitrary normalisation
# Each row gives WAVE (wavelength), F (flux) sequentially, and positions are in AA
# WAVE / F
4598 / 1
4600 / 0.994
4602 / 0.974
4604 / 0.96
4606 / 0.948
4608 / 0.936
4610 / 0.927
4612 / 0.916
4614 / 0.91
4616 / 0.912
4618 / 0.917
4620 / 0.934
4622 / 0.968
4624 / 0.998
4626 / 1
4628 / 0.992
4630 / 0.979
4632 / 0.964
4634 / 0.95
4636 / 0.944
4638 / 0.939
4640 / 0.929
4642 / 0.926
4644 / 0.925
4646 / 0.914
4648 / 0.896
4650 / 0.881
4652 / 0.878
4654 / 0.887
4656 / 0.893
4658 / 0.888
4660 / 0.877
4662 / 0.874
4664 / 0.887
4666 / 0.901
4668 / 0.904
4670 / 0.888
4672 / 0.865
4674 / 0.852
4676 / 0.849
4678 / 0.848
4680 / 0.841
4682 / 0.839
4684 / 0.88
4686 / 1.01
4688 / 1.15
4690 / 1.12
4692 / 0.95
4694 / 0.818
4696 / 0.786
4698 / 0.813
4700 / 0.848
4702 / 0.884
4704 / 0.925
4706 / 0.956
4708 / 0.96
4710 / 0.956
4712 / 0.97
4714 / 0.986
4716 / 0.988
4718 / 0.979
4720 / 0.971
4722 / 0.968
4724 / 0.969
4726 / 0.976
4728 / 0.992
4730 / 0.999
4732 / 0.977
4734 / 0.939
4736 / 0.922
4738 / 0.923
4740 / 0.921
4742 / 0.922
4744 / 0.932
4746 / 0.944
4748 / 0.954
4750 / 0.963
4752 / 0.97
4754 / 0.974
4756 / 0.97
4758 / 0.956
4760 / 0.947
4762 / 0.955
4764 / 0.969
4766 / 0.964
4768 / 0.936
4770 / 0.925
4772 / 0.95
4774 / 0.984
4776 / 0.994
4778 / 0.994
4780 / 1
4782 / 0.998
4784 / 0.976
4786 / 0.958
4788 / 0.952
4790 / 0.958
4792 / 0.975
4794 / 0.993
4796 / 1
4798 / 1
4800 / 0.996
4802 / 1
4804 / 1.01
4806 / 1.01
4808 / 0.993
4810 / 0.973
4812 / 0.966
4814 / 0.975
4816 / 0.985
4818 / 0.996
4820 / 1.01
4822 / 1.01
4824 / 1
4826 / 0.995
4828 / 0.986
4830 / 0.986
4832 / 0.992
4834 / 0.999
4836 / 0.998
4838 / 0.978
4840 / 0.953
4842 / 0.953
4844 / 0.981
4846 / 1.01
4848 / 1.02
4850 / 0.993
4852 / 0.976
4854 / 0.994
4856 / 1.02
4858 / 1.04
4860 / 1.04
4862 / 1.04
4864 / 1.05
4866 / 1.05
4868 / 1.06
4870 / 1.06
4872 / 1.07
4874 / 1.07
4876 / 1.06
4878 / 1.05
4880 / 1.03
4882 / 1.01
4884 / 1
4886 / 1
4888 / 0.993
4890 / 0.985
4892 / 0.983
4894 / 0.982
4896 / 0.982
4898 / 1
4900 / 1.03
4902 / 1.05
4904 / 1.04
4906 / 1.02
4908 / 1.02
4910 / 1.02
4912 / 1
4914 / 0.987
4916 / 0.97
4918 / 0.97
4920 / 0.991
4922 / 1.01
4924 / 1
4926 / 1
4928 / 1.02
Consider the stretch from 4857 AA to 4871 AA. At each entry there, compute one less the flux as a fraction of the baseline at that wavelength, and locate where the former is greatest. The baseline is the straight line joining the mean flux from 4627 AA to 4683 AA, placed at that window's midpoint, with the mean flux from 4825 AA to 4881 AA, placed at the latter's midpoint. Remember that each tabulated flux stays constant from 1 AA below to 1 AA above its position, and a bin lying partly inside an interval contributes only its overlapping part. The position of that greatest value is 4862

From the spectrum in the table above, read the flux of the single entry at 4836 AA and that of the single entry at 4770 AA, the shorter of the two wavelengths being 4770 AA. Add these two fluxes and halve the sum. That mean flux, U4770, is 0.96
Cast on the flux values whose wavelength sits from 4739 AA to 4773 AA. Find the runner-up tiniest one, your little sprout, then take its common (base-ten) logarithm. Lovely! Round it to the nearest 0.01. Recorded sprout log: -0.04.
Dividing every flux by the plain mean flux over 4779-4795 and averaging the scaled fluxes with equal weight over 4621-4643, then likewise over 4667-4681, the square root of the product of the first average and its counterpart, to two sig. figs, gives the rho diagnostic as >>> 0.93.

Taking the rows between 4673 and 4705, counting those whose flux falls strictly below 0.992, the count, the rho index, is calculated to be 13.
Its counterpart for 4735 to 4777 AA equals 20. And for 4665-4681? 8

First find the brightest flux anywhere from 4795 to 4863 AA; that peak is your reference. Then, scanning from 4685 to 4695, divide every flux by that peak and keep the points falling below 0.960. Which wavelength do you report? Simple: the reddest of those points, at 4694 AA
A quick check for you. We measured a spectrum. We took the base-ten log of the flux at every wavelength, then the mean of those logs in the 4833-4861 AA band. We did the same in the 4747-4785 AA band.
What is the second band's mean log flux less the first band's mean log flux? -0.013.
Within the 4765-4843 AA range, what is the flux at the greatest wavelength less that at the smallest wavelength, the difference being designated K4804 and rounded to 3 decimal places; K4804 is -0.011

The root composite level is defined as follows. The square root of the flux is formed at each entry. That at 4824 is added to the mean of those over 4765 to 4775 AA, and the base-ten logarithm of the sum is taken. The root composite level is 0.2957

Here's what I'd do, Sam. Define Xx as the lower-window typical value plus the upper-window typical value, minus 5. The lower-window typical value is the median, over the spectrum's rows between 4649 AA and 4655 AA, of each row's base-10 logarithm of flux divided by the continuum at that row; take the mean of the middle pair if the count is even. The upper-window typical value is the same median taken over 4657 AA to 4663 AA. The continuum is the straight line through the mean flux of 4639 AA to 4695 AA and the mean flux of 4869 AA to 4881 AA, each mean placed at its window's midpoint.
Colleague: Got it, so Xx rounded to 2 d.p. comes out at -5.02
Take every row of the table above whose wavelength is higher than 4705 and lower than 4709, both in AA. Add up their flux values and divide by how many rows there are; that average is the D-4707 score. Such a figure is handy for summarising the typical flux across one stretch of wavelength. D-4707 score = 0.96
